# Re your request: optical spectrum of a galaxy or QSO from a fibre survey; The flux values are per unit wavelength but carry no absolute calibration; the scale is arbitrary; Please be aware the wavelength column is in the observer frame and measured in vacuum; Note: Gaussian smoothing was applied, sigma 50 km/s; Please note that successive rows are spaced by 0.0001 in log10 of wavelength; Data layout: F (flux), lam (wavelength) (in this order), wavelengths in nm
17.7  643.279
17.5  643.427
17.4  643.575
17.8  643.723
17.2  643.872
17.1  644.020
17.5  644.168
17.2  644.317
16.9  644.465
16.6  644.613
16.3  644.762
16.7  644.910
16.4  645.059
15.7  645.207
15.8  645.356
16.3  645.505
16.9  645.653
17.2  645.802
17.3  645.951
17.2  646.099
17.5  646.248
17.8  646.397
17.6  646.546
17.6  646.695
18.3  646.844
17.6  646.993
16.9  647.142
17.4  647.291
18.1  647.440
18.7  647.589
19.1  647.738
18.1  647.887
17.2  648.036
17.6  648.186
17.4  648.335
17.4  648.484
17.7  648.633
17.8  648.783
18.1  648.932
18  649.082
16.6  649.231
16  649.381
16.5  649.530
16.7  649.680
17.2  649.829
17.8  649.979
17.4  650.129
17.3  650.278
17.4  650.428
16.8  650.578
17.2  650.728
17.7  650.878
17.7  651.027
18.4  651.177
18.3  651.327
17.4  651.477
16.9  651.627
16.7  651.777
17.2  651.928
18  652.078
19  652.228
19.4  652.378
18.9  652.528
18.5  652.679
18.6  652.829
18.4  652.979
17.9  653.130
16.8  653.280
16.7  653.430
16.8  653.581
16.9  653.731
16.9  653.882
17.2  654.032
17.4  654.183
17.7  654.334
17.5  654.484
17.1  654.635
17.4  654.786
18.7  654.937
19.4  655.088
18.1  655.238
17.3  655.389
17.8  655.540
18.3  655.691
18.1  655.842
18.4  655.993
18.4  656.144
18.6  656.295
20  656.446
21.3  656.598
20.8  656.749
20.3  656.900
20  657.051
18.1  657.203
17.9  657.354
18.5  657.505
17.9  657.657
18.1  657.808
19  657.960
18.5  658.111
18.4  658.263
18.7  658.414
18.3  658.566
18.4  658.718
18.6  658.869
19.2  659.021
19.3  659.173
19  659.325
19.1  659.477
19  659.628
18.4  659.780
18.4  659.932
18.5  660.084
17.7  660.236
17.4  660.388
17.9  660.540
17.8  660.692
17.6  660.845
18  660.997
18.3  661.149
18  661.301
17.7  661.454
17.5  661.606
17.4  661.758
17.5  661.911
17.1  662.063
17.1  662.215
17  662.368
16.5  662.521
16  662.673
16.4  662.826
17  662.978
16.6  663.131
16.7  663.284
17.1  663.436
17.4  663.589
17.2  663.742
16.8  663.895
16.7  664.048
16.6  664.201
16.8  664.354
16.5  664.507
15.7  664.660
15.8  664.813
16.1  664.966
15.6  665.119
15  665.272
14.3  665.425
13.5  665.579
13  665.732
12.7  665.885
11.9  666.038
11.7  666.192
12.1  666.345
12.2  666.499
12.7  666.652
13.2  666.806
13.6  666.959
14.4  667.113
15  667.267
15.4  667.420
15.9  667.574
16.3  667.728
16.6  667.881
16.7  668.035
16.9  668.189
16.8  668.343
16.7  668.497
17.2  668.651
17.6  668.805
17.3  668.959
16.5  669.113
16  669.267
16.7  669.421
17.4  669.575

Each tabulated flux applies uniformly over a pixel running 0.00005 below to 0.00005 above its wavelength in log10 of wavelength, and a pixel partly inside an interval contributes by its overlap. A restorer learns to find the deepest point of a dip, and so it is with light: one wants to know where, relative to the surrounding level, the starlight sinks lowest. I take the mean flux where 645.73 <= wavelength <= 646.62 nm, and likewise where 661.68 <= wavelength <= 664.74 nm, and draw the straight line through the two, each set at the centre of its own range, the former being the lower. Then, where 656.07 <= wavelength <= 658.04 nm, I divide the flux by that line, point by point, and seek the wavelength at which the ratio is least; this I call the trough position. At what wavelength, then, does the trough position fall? 657.354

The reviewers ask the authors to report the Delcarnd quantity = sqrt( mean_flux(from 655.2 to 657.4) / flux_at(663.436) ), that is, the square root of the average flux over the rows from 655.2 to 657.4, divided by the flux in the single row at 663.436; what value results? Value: 1.05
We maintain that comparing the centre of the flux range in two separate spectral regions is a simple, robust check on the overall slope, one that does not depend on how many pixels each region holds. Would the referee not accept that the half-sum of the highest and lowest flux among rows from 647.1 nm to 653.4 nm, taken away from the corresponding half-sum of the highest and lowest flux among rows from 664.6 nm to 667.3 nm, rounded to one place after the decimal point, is -3.8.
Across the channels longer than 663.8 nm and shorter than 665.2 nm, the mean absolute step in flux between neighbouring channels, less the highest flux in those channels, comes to -16.5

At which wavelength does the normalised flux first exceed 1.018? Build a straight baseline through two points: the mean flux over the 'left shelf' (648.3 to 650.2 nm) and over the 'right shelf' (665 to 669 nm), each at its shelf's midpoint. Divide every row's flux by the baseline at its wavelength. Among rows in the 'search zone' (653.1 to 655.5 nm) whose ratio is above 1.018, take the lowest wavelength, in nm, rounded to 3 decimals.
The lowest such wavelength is 653.130 nm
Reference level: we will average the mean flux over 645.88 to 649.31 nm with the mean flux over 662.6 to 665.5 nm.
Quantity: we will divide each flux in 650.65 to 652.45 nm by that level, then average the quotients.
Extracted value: 1.05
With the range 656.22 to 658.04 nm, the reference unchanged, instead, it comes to 1.13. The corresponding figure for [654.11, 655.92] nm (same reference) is 1.05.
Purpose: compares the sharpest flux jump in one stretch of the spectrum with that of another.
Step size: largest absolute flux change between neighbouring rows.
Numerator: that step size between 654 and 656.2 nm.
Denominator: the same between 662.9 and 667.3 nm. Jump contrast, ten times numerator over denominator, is 16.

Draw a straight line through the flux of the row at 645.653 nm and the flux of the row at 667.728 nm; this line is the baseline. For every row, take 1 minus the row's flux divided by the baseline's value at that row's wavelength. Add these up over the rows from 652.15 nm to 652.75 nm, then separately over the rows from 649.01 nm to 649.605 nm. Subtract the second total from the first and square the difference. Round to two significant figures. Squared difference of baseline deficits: 0.29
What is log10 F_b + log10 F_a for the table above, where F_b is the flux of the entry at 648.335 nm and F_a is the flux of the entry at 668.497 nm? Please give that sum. 2.46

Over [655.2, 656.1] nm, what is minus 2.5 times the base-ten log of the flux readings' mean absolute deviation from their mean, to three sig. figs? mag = 1.31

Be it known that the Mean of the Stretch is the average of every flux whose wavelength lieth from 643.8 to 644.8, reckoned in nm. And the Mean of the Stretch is 17.0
